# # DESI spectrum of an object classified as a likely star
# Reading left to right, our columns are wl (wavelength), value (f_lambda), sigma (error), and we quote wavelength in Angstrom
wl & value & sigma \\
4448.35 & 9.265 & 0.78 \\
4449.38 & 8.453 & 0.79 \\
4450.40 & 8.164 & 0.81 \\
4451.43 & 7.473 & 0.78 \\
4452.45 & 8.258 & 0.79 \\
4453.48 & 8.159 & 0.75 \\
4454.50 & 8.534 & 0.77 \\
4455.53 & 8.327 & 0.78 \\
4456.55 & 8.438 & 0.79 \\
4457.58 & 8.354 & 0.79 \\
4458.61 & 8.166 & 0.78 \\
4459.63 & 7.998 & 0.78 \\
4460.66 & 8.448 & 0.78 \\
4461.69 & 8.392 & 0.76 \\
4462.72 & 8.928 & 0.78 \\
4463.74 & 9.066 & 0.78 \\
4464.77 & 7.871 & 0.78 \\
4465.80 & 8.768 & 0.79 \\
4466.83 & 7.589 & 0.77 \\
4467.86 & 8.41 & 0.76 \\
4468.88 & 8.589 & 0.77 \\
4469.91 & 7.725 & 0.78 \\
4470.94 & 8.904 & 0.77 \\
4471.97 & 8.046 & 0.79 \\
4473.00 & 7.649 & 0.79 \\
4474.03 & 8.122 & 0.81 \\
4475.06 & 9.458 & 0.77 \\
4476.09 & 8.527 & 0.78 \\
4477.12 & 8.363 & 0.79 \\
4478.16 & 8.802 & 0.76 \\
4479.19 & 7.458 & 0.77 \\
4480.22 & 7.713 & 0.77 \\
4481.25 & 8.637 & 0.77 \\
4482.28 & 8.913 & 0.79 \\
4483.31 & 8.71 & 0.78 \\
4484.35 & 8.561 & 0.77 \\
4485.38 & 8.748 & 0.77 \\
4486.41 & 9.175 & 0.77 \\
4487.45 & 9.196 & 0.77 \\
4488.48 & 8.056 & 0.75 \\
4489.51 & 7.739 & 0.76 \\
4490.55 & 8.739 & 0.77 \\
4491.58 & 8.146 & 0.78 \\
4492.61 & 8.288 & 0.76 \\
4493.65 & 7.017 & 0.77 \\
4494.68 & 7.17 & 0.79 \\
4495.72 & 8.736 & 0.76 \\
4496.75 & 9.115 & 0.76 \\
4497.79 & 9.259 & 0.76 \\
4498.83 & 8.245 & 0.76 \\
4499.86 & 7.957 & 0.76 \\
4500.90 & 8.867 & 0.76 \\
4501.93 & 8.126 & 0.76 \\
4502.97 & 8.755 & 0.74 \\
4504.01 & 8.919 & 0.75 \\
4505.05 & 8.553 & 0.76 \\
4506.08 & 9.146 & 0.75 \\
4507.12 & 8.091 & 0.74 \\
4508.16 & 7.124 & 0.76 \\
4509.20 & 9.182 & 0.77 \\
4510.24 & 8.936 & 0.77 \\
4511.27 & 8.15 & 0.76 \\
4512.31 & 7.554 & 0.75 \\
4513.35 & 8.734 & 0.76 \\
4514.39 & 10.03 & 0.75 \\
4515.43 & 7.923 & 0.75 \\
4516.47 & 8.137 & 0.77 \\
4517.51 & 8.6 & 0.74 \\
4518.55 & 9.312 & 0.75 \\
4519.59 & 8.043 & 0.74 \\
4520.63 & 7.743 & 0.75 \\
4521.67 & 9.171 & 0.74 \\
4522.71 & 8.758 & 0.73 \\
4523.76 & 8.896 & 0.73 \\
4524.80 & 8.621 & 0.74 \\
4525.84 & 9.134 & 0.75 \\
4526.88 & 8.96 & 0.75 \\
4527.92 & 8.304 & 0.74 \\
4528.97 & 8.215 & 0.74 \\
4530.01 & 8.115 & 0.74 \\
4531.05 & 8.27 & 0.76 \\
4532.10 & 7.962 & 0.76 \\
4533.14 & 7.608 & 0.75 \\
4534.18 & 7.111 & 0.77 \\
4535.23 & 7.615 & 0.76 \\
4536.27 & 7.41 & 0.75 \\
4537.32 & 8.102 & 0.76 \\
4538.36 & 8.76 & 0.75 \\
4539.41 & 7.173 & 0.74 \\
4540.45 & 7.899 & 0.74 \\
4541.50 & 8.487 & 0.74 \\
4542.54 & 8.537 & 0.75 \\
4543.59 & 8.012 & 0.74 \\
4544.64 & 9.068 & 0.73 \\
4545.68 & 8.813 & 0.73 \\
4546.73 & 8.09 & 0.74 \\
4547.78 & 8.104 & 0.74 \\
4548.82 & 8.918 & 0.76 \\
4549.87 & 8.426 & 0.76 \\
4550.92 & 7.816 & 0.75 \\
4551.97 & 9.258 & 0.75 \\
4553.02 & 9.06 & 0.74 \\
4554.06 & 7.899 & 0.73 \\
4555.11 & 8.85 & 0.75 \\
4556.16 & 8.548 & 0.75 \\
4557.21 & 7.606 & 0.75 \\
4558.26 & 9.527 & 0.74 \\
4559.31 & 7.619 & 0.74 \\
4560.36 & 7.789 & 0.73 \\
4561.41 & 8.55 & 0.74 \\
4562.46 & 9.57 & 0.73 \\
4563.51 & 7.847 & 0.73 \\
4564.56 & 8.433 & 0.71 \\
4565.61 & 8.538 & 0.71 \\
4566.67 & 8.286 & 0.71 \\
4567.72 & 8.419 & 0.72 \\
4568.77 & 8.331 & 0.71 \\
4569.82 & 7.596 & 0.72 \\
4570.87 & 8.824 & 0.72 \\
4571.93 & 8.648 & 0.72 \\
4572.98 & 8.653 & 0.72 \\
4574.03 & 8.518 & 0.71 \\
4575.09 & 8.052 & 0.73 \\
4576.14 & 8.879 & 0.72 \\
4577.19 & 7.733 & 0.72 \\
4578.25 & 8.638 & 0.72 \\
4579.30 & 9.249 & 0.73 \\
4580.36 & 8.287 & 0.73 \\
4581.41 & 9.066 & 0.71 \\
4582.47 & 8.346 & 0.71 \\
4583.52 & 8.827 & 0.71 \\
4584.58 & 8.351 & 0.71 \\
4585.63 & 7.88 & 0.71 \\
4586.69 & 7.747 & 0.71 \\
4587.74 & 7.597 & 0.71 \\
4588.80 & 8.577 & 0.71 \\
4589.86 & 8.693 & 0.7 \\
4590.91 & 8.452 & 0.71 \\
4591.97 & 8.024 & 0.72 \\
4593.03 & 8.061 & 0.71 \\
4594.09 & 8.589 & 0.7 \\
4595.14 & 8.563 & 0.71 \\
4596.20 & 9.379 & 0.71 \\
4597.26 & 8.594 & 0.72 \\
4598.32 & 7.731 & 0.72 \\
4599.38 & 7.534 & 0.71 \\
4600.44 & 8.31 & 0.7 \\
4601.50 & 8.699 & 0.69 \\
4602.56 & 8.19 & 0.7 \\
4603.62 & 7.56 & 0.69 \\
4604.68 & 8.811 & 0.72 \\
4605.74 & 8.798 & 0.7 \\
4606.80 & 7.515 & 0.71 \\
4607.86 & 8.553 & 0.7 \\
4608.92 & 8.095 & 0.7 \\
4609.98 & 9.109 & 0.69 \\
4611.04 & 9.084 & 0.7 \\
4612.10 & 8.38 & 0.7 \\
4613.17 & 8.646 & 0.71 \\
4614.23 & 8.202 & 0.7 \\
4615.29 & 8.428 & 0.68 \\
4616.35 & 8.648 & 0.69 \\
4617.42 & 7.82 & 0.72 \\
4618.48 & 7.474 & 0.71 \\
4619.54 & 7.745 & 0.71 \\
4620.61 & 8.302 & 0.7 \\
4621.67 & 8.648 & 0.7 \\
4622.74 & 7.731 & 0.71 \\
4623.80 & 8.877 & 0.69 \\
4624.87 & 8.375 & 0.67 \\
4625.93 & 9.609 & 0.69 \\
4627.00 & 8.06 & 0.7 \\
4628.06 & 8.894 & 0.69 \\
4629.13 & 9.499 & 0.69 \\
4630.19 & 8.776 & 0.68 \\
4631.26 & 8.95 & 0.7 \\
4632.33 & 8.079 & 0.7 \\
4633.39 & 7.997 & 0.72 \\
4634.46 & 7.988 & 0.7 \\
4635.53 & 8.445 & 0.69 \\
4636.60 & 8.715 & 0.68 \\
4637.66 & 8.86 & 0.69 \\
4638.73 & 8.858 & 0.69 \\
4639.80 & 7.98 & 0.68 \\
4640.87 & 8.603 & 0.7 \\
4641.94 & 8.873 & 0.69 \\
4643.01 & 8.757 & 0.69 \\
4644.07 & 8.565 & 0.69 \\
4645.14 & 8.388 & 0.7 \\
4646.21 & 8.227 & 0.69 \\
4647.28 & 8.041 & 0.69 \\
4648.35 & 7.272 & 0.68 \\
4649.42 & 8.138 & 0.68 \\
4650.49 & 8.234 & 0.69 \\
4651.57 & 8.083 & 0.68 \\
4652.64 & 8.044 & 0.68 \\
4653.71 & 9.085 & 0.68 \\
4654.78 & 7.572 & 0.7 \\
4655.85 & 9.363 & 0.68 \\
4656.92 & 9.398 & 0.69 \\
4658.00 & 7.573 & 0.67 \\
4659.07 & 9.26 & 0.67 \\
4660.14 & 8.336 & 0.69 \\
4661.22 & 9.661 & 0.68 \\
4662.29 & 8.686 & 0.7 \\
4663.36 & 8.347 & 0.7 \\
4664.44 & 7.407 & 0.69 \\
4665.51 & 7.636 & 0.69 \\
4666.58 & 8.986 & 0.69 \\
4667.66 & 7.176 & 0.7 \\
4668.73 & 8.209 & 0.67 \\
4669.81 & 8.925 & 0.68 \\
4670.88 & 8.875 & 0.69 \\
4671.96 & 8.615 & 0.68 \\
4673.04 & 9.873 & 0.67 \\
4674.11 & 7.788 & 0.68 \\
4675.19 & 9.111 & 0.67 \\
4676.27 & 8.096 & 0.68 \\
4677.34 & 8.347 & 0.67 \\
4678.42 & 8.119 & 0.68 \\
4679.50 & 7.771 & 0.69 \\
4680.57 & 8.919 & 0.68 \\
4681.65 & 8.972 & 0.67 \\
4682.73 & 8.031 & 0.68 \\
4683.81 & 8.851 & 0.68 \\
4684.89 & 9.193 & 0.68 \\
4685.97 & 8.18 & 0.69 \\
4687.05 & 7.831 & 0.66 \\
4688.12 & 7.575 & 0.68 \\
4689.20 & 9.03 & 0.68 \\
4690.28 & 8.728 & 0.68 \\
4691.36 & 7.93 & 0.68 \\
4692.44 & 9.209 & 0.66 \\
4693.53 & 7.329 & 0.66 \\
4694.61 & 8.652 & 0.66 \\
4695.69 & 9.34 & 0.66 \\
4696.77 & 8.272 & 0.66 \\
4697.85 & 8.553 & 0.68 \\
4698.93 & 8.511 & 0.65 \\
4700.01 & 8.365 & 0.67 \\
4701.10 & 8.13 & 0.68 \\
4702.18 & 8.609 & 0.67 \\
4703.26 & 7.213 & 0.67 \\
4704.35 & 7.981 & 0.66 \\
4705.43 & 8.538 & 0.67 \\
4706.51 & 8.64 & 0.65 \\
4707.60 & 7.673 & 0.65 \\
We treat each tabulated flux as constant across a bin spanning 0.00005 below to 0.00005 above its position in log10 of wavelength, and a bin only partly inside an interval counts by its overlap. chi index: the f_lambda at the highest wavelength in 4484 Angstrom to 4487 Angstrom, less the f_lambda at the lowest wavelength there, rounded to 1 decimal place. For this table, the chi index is 0.6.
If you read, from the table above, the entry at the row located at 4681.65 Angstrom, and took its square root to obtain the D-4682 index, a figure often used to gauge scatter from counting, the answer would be 3.00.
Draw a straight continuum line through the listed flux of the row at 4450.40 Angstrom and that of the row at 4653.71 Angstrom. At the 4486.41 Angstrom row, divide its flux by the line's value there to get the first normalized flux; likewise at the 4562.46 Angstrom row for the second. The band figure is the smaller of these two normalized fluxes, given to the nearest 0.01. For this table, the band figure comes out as 1.10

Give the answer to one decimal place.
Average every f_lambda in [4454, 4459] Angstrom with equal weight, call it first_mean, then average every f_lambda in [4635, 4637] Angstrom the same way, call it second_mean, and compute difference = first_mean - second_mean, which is -0.2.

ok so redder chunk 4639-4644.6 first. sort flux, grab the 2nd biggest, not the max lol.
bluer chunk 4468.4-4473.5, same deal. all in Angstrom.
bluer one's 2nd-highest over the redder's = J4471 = 0.98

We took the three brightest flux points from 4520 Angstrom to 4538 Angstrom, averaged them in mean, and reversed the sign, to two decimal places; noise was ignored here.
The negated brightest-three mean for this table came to -9.09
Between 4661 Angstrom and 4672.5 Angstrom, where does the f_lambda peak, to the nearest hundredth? 4661.22 Angstrom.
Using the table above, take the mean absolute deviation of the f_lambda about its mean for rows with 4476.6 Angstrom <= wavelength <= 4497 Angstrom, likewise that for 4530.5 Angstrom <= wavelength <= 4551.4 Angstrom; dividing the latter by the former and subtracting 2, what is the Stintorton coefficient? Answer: -1.17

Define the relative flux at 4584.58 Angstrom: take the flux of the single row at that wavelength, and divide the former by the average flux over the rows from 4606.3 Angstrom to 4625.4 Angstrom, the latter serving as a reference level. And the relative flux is 1.00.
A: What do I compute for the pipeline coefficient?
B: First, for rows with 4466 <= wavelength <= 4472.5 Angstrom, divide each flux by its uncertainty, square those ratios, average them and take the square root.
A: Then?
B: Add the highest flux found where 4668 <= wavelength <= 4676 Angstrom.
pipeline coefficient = 20.5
